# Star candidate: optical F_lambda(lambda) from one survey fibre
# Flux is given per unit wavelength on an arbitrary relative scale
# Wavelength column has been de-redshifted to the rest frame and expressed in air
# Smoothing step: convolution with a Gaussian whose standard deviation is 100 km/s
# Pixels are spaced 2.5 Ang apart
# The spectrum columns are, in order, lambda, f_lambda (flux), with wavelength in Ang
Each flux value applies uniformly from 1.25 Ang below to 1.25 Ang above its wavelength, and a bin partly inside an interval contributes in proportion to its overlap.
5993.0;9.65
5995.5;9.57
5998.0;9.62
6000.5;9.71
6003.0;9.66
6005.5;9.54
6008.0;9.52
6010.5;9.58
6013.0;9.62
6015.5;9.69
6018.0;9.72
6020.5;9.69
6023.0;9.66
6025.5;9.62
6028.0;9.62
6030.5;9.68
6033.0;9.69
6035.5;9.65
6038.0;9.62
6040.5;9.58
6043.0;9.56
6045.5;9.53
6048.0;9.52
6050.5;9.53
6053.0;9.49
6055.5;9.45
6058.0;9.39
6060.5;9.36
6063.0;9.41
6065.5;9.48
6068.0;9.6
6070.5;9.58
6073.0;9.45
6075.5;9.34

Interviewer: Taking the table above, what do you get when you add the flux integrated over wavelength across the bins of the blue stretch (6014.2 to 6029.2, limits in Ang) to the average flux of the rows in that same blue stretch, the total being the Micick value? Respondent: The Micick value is 155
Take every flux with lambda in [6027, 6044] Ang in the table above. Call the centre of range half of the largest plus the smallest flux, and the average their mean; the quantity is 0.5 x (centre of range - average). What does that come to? -0.002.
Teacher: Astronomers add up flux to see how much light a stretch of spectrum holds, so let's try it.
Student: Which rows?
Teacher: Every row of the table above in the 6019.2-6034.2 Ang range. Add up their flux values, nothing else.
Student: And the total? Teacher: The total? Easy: 58.0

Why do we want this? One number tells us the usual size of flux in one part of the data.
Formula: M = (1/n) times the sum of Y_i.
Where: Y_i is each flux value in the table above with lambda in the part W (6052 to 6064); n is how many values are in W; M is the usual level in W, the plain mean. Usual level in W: 9.42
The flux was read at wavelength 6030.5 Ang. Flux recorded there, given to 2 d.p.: 9.68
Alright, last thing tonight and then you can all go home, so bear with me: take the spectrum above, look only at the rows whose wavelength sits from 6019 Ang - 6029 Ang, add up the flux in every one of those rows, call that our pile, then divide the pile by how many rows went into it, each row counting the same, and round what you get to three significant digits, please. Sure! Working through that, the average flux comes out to 9.65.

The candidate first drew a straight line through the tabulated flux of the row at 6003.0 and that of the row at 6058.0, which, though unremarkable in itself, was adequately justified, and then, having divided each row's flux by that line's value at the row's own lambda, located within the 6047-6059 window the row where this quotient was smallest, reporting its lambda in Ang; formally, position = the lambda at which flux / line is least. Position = 6058.0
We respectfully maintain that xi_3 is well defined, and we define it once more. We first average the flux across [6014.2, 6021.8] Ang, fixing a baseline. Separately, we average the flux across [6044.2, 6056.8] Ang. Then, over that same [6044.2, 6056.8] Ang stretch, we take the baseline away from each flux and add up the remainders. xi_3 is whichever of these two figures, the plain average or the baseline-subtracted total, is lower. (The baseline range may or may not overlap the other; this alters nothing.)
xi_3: -1.0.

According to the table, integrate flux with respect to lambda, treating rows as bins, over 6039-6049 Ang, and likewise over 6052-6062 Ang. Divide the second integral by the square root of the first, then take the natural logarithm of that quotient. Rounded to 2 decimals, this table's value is 2.27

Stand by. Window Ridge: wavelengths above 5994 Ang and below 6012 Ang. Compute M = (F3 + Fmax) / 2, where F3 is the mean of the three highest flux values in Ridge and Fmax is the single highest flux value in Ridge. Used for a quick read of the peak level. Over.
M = 9.69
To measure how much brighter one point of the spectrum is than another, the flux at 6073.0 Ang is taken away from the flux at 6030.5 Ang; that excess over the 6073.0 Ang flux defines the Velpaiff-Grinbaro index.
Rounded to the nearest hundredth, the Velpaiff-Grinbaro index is 0.23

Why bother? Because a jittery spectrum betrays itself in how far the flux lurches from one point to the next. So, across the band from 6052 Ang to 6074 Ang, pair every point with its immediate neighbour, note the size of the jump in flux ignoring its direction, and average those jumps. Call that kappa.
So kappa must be 0.065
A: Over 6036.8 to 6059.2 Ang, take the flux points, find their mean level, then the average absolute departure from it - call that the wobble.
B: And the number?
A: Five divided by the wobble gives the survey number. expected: 99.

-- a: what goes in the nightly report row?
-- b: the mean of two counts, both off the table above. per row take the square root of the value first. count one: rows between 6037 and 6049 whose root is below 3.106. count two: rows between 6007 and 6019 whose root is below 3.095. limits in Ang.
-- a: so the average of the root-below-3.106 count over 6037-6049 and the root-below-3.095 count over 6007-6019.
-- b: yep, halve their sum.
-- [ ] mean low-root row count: 3.0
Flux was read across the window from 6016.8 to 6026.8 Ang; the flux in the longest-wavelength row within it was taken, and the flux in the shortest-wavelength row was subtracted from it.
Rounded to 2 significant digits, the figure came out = -0.10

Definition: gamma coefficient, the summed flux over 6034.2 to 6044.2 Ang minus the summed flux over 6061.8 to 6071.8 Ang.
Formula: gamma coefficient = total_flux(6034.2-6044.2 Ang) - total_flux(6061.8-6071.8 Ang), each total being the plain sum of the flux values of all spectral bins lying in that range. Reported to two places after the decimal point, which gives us 0.34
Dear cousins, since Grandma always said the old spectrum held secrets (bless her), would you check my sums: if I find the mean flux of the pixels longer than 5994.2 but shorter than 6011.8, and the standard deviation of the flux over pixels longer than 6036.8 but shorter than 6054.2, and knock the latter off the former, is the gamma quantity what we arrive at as 9.56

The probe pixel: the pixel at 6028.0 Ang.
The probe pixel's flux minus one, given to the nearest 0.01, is 8.62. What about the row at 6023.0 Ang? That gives 8.66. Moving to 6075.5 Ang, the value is 8.34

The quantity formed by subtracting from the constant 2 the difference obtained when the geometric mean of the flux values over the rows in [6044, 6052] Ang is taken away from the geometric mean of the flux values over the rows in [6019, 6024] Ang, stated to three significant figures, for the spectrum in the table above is 1.85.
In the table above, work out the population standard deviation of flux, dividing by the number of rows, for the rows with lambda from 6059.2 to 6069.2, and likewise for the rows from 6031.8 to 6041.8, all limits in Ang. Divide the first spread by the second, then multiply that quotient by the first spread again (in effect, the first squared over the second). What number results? 0.20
